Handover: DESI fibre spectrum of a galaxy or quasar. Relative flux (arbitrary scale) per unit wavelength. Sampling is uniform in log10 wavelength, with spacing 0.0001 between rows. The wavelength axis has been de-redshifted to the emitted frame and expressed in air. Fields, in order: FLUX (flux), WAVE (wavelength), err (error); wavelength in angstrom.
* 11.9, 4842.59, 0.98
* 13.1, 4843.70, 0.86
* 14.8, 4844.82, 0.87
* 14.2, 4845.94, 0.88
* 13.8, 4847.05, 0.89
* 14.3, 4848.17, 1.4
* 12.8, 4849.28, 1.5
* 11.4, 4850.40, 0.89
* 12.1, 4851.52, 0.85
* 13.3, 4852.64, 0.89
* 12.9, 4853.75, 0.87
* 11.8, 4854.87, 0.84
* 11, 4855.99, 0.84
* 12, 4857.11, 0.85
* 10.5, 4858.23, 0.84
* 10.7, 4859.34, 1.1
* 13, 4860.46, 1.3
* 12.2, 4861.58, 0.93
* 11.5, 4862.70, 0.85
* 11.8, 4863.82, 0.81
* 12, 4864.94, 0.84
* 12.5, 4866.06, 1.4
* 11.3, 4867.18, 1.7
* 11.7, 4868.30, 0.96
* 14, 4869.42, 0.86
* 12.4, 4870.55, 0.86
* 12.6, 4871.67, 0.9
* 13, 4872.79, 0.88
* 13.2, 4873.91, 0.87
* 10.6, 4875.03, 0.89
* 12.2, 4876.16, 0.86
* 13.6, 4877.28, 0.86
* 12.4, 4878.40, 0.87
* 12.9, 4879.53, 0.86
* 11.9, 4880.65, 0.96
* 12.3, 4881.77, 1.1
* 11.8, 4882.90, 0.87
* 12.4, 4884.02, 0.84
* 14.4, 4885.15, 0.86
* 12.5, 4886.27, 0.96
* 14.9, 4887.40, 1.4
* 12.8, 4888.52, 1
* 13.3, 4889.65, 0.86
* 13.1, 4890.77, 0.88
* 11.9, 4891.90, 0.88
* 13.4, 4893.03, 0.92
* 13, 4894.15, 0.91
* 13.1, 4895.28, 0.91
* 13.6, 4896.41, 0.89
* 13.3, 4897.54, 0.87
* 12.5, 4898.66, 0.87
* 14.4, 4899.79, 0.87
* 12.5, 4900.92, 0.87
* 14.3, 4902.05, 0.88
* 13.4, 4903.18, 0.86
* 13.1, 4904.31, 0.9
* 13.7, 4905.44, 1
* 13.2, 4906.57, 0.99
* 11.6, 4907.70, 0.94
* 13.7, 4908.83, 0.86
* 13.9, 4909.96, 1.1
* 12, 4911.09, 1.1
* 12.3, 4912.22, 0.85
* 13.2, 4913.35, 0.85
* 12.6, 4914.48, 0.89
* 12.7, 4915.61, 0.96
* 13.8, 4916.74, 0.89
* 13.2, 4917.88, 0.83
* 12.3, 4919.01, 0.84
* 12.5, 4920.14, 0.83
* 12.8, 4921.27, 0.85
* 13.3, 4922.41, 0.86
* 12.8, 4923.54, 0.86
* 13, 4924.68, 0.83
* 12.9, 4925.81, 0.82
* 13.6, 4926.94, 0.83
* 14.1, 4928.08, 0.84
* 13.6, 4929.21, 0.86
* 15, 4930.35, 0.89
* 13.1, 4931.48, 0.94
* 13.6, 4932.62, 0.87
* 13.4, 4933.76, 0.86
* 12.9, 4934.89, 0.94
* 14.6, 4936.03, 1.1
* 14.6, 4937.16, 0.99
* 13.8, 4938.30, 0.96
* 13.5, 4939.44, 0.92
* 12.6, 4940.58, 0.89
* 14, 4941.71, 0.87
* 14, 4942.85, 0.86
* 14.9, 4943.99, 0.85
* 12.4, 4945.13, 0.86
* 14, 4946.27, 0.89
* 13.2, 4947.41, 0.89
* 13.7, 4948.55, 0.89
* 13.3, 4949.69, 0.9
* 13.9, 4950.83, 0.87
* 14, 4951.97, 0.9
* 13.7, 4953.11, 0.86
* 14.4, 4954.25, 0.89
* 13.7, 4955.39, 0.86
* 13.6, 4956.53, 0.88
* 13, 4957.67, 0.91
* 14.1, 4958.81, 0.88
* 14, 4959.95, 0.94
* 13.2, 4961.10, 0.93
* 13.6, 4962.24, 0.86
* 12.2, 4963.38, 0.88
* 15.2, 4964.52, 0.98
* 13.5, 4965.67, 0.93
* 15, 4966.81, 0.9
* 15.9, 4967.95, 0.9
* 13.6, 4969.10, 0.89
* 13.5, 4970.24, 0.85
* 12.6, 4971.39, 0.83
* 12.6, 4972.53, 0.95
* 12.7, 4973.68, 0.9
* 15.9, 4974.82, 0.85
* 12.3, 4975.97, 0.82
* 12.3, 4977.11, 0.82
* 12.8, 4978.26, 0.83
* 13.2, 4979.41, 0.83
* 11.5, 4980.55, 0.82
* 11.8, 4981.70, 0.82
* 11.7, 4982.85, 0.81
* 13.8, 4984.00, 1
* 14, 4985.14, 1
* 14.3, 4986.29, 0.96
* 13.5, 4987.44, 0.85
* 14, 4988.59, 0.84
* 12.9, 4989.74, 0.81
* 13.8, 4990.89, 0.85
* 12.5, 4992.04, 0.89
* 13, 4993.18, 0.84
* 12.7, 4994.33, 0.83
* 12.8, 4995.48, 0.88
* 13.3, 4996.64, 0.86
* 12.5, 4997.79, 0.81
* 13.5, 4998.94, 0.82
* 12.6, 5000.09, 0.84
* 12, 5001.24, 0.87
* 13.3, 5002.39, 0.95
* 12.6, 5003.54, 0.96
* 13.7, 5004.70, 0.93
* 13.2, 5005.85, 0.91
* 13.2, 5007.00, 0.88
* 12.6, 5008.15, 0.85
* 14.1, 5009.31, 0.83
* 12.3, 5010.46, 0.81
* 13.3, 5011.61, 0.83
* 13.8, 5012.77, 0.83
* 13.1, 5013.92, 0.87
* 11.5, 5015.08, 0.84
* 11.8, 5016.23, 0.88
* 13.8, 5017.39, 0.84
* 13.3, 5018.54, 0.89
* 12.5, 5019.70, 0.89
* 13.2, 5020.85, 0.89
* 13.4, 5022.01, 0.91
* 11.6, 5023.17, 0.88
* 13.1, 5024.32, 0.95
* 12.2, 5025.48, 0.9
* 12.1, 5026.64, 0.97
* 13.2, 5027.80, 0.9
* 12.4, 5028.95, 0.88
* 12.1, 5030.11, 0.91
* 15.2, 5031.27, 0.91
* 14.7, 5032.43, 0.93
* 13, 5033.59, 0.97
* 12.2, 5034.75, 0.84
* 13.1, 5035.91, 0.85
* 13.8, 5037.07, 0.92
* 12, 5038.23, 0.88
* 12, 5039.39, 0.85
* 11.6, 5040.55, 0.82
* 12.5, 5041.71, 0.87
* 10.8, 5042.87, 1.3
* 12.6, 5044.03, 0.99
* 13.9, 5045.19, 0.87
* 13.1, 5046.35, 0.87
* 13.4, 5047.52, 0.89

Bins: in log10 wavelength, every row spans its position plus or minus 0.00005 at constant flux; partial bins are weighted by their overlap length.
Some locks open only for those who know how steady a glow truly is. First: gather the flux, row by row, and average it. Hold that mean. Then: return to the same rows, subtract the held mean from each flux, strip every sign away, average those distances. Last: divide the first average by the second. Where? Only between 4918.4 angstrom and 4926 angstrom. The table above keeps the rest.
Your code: 56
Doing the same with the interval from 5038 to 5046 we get 18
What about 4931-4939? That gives 26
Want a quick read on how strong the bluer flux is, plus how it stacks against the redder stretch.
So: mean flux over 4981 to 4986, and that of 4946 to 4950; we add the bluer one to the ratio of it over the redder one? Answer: 14.6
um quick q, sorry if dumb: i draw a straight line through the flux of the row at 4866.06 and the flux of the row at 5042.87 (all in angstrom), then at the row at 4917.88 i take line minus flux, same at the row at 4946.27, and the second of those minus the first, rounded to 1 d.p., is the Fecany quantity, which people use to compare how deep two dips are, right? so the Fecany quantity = -1.1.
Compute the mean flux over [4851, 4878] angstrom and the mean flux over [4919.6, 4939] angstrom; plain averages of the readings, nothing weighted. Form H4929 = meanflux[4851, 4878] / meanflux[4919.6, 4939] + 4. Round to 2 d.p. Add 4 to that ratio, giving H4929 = 4.90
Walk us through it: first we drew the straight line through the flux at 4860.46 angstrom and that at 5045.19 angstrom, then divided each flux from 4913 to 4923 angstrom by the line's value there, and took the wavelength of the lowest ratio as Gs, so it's 4919.01 angstrom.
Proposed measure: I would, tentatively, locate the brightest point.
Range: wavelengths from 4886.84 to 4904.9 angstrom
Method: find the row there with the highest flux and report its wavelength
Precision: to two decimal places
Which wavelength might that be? 4887.40 angstrom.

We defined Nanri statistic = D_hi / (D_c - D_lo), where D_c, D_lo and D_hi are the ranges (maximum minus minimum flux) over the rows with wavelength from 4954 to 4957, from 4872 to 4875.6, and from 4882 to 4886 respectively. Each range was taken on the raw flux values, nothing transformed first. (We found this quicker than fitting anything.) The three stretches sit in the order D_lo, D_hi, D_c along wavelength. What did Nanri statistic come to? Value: -1.44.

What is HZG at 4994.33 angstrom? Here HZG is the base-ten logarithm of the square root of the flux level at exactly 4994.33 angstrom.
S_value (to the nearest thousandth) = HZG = 0.552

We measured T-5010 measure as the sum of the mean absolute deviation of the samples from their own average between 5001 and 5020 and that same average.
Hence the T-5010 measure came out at 13.6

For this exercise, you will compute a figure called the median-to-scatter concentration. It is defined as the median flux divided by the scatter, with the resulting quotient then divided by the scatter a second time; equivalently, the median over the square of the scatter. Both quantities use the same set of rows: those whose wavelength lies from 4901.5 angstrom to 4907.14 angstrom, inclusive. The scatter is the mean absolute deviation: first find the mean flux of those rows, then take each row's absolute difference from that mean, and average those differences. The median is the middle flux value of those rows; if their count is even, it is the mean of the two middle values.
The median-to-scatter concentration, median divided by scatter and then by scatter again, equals 99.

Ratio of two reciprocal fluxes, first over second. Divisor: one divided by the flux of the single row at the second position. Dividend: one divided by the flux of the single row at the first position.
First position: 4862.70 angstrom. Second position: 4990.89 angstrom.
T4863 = 1.20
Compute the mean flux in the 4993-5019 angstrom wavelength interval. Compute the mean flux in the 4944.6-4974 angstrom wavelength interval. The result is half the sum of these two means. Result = 13.30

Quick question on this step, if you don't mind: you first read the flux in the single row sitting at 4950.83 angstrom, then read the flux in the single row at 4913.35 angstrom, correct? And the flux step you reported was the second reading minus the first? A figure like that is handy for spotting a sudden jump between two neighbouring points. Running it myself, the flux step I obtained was -0.70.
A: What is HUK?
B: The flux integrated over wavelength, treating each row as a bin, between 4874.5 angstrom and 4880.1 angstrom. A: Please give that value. 69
